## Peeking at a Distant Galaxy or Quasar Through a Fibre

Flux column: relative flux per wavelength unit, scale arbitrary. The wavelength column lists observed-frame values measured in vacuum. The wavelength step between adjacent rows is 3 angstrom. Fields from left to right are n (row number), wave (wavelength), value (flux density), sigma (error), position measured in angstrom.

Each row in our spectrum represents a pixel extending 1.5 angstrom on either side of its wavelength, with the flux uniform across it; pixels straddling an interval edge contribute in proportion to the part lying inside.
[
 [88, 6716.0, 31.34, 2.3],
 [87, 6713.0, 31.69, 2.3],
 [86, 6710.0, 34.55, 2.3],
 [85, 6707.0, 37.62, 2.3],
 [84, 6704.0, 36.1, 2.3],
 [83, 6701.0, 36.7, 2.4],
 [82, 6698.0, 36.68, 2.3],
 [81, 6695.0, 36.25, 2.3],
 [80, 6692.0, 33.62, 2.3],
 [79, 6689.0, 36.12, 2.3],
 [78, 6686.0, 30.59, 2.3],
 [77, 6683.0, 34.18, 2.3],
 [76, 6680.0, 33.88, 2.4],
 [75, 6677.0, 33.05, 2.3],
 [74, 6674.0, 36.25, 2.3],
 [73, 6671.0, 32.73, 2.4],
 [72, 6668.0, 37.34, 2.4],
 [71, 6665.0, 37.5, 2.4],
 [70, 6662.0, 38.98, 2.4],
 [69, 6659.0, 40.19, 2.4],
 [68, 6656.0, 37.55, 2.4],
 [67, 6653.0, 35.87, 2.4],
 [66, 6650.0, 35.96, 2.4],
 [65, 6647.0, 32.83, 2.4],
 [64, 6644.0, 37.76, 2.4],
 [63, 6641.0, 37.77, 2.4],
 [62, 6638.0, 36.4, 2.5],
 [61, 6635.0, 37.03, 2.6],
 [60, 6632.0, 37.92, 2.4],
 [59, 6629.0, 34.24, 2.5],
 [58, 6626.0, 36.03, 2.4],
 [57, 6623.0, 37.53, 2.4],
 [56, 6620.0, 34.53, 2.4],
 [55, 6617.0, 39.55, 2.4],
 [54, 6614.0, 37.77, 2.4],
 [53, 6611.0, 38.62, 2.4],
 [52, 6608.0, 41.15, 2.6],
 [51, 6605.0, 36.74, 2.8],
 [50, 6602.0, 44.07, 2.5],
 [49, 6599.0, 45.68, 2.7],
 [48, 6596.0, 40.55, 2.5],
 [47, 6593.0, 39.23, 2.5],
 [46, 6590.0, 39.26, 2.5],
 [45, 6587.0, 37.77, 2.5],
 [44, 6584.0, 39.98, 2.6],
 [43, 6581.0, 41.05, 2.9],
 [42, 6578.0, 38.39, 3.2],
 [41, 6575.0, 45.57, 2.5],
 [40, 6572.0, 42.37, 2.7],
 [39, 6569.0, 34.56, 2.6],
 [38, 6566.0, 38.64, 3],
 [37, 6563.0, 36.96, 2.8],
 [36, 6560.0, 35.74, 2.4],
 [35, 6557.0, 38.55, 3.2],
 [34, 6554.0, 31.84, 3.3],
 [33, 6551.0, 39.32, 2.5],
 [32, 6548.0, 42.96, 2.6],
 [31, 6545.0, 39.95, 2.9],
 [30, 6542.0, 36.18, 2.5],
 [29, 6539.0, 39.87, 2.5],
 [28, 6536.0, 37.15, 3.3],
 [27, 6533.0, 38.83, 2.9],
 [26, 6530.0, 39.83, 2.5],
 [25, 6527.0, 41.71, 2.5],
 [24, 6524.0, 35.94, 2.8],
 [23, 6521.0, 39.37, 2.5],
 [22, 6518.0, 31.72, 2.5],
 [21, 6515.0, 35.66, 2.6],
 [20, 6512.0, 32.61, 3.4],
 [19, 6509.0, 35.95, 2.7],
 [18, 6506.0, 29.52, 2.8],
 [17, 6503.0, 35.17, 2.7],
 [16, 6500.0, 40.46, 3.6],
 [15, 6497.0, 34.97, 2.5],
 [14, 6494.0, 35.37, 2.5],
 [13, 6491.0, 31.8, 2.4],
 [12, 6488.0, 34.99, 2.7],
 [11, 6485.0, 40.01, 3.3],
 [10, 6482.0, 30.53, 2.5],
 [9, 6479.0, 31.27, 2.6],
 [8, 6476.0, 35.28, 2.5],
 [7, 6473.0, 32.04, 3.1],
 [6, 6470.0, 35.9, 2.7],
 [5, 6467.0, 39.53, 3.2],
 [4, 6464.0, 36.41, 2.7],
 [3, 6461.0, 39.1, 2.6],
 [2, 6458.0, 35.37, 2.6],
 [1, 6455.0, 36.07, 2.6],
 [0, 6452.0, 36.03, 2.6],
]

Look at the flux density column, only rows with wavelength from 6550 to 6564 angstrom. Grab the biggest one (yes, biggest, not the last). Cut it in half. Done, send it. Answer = 19.7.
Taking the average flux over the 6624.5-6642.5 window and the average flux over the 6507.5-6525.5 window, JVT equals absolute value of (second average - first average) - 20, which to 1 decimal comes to -18.6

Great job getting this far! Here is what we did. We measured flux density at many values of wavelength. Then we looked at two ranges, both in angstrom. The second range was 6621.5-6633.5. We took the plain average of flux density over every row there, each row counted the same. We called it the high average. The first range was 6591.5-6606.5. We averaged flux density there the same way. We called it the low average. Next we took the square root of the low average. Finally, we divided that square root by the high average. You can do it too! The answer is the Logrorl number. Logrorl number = 0.176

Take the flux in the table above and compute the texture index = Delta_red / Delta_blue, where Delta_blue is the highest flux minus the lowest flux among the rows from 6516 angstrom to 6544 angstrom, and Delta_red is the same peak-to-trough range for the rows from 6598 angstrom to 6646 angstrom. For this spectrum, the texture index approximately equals 1.1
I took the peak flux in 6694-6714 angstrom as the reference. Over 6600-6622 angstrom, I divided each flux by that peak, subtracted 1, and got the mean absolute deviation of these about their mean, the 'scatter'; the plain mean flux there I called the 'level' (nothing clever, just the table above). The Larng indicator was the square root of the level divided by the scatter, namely 25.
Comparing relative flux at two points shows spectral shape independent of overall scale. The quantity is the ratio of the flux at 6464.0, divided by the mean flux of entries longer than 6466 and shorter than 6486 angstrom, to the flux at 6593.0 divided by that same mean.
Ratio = 0.93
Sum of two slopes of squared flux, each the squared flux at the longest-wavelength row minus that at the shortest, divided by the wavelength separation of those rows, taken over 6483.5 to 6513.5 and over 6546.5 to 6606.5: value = -29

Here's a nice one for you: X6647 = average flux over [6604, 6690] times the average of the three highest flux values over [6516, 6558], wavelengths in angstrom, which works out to 1513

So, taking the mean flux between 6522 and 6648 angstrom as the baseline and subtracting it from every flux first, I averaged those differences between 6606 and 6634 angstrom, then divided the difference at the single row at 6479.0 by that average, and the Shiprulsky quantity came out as 7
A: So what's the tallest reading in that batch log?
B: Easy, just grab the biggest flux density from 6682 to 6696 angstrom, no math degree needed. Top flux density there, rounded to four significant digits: 36.25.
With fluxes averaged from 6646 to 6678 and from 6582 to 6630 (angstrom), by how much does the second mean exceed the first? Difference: 2.7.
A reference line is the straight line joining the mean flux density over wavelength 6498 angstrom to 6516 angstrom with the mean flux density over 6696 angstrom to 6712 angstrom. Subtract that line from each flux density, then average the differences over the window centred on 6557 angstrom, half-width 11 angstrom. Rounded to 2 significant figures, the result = 2.5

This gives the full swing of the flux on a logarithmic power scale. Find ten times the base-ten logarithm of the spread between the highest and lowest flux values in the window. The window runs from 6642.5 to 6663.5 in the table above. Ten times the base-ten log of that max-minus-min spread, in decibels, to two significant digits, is 8.7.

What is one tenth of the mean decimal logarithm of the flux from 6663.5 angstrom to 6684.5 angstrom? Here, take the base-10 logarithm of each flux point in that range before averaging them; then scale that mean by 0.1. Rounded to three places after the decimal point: 0.154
